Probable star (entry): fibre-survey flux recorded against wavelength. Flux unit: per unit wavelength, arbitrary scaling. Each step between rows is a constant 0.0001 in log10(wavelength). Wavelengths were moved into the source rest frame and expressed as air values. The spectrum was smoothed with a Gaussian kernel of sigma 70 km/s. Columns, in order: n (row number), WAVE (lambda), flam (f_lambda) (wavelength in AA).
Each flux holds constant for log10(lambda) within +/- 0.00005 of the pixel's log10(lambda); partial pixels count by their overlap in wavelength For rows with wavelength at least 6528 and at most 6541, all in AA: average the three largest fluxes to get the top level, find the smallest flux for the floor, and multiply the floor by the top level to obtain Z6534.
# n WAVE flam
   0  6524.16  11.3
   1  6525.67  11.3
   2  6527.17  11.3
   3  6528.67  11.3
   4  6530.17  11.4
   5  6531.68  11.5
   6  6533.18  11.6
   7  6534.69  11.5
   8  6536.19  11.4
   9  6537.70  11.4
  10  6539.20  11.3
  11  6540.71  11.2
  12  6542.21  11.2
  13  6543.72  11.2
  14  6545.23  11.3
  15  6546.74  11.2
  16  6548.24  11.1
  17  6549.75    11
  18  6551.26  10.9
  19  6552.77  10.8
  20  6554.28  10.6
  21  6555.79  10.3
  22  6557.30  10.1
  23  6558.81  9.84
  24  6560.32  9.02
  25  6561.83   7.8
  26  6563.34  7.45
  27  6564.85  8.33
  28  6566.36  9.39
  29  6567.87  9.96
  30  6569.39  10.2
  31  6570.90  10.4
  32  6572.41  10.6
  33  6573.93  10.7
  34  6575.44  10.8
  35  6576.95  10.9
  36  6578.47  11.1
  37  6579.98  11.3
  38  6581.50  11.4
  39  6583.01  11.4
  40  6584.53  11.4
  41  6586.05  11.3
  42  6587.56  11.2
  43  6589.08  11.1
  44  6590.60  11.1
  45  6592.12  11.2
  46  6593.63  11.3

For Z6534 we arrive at 129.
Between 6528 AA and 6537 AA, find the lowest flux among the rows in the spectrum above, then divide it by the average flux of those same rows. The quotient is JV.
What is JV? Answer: 0.987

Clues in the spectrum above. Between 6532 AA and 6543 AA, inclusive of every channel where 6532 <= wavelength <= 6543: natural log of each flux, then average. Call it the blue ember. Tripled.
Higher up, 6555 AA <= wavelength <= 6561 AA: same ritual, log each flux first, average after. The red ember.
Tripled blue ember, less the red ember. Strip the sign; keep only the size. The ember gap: 5.01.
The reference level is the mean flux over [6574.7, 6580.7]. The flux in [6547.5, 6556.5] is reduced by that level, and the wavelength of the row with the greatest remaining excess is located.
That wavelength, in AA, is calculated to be 6548.24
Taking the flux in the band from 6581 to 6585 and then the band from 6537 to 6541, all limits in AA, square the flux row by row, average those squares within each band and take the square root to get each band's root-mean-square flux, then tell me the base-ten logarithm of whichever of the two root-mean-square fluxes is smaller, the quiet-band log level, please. 1.053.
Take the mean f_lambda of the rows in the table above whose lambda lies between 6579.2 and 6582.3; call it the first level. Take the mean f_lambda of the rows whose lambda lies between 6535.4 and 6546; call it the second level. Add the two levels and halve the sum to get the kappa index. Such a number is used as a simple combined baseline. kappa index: 11.3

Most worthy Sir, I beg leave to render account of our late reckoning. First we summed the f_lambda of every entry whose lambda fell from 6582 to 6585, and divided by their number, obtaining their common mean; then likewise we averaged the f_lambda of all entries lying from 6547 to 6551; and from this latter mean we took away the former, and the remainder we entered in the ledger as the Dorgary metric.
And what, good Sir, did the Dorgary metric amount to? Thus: -0.35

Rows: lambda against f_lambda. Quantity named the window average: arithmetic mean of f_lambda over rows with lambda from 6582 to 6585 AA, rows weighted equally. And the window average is 11.4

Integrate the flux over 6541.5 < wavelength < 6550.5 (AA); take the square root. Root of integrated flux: 10.0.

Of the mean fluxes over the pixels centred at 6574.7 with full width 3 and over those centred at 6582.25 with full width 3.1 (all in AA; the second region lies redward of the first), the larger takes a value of 11.4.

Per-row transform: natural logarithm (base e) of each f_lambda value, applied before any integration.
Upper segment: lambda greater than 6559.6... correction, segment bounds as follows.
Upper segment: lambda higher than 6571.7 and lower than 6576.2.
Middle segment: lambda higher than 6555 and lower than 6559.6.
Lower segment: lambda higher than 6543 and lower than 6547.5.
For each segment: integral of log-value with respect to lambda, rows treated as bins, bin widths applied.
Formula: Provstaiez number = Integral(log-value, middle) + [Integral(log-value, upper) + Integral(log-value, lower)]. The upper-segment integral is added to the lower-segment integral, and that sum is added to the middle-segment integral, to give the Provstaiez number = 32.2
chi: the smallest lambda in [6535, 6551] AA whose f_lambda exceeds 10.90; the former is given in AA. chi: 6536.19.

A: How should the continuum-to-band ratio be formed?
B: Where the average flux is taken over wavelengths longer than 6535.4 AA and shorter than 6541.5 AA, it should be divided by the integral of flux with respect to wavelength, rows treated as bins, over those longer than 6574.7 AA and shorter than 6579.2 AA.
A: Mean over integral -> 0.23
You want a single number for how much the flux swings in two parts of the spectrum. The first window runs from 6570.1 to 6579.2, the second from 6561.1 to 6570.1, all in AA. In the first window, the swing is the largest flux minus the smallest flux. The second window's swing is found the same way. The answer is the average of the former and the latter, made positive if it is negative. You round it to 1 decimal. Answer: 1.7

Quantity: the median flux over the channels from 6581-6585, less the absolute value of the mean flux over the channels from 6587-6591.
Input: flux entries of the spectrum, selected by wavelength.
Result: 0.3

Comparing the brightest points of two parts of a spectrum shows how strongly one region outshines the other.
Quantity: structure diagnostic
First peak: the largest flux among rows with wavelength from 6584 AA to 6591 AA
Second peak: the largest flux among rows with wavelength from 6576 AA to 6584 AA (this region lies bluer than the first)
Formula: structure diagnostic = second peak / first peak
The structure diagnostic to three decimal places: 1.000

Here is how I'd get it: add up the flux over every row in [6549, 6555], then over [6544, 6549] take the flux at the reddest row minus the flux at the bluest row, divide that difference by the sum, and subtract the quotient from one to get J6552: 1.00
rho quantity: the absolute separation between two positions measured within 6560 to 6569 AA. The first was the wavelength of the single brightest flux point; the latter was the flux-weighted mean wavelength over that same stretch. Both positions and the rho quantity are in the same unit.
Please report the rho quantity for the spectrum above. 3.6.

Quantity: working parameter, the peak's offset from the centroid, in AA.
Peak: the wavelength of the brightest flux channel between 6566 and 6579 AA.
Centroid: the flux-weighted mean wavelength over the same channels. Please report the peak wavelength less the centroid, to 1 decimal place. 5.9 AA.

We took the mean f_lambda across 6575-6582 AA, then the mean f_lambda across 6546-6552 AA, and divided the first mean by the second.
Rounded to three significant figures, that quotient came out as 1.00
